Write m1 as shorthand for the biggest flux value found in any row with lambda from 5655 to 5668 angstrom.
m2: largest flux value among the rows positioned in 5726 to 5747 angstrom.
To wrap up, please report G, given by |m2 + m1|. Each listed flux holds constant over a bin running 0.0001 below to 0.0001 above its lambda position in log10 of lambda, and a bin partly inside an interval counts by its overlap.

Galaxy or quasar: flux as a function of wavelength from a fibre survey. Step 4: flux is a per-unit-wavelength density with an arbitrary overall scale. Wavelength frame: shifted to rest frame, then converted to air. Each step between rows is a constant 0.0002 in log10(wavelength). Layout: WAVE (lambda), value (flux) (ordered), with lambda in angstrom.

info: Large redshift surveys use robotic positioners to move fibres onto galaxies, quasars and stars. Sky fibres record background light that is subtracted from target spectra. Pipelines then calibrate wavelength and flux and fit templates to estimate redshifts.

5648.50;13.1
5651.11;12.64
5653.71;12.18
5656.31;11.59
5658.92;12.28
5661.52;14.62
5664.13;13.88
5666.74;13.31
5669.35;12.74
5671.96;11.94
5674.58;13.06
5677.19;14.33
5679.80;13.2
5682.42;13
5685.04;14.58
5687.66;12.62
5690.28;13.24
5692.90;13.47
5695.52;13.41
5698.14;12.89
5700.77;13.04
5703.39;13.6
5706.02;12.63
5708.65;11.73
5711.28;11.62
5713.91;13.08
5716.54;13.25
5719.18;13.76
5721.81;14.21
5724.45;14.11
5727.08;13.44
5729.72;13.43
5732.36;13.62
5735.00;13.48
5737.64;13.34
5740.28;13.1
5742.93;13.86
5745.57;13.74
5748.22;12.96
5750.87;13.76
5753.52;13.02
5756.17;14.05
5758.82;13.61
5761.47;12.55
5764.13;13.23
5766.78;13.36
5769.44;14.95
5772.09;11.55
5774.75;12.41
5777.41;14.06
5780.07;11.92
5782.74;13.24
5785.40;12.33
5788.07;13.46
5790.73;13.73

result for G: 28.5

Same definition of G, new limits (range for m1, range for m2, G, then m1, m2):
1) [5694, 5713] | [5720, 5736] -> 27.8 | 13.6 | 14.21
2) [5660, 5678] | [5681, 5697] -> 29.2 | 14.62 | 14.58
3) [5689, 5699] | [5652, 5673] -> 28.1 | 13.47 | 14.62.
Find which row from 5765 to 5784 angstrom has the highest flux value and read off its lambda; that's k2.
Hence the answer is 5769.44 angstrom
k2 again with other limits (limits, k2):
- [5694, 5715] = 5703.39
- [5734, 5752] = 5742.93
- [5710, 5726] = 5721.81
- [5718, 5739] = 5721.81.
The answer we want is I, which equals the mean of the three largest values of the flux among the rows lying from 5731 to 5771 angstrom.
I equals 14.3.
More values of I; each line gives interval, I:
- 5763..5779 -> 14.1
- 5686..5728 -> 14.0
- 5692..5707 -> 13.5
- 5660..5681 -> 14.3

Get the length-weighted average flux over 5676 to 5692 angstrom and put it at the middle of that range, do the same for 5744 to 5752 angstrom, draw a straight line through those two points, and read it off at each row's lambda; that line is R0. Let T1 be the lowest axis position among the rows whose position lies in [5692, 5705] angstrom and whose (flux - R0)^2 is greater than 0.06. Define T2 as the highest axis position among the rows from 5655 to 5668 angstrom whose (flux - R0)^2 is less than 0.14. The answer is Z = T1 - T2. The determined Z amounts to 31.4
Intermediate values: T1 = 5698.14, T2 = 5666.74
